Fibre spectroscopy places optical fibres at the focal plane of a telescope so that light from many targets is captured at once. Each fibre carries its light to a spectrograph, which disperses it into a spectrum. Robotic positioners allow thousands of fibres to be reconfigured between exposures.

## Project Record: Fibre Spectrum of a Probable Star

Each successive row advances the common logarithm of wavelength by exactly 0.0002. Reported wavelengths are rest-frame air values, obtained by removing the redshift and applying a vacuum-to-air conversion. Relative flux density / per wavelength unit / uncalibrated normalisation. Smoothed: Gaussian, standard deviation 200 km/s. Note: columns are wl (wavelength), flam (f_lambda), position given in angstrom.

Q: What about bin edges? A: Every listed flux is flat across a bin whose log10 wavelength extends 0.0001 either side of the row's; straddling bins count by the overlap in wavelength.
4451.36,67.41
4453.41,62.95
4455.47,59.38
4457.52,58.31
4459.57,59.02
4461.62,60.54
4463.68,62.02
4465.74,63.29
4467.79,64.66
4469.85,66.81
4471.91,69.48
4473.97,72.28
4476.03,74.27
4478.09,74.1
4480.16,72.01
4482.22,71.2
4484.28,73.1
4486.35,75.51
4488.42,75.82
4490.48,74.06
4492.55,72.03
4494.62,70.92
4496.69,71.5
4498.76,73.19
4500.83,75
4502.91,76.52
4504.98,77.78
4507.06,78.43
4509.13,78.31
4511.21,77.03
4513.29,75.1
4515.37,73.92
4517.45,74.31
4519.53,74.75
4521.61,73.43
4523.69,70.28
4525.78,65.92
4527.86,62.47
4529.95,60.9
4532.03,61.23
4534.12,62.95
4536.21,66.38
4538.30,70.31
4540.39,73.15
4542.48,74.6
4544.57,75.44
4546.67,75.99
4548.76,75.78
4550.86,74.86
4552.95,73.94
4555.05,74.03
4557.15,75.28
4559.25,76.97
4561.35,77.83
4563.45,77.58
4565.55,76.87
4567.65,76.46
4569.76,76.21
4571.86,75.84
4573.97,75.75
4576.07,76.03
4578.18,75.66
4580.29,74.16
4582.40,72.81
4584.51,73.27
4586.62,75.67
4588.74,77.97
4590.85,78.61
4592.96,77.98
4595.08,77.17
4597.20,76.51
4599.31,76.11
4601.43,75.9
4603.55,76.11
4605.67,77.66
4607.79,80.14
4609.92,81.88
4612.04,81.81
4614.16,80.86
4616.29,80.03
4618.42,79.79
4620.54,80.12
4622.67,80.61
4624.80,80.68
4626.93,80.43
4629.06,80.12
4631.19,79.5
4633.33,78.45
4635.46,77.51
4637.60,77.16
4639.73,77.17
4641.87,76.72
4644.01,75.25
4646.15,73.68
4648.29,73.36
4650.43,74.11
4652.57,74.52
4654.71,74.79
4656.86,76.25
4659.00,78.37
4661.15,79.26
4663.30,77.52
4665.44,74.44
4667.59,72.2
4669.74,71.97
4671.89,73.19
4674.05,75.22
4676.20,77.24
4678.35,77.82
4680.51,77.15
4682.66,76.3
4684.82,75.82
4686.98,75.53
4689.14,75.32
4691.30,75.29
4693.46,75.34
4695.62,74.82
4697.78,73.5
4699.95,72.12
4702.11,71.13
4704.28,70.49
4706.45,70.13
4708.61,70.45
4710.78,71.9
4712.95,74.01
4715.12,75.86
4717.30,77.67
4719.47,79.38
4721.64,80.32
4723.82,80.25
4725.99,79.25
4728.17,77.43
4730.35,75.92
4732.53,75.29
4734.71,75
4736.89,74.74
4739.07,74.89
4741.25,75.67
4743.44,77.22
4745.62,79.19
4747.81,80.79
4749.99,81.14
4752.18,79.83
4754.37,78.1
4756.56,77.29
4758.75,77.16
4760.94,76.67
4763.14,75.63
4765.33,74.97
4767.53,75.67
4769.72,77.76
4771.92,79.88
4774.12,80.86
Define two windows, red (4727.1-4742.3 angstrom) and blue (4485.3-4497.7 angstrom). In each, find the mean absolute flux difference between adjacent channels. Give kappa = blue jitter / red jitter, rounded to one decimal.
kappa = 1.9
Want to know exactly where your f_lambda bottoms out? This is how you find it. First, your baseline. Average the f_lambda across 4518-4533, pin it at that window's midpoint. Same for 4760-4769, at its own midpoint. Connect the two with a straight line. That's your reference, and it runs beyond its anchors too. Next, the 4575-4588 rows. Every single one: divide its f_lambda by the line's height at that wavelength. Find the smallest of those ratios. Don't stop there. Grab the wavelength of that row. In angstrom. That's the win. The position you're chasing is 4582.40 angstrom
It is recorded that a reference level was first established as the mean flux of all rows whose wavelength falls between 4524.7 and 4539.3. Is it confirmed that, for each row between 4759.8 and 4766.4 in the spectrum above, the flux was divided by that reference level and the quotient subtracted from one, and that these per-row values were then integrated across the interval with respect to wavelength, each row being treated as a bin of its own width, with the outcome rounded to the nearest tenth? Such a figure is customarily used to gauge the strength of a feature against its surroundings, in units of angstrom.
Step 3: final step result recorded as -1.2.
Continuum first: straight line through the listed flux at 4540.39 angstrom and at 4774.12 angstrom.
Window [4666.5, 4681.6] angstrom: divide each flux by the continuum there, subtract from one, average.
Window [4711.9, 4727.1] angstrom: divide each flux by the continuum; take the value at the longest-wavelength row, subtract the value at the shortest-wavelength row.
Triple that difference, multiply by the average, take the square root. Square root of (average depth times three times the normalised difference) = 0.078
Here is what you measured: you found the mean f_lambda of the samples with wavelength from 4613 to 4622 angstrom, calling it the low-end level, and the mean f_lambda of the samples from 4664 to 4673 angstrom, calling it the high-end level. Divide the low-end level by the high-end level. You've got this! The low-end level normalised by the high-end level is 1.10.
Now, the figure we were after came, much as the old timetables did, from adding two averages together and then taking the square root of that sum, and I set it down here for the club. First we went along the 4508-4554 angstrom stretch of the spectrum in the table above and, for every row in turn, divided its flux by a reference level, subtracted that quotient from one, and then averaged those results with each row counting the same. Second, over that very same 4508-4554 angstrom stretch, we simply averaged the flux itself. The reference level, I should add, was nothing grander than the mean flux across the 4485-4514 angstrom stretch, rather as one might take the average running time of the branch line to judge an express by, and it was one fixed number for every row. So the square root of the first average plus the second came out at 8.45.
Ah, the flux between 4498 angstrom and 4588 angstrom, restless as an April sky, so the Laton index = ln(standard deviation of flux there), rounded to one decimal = 1.5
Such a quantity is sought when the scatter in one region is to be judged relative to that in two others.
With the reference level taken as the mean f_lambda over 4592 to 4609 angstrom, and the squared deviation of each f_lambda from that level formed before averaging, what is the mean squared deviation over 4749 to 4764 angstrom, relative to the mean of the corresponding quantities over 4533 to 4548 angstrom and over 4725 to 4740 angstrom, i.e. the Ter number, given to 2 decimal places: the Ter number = 0.12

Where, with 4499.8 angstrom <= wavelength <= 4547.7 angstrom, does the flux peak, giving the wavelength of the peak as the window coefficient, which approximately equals 4507.06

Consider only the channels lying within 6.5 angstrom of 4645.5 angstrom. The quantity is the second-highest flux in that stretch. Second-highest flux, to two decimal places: 76.72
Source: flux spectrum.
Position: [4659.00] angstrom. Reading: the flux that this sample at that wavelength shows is 78.37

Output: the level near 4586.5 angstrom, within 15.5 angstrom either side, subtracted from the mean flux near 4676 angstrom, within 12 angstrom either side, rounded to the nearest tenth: -0.8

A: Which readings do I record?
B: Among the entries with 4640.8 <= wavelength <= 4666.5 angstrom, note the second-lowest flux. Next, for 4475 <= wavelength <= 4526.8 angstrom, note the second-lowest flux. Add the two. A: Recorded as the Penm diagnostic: 144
